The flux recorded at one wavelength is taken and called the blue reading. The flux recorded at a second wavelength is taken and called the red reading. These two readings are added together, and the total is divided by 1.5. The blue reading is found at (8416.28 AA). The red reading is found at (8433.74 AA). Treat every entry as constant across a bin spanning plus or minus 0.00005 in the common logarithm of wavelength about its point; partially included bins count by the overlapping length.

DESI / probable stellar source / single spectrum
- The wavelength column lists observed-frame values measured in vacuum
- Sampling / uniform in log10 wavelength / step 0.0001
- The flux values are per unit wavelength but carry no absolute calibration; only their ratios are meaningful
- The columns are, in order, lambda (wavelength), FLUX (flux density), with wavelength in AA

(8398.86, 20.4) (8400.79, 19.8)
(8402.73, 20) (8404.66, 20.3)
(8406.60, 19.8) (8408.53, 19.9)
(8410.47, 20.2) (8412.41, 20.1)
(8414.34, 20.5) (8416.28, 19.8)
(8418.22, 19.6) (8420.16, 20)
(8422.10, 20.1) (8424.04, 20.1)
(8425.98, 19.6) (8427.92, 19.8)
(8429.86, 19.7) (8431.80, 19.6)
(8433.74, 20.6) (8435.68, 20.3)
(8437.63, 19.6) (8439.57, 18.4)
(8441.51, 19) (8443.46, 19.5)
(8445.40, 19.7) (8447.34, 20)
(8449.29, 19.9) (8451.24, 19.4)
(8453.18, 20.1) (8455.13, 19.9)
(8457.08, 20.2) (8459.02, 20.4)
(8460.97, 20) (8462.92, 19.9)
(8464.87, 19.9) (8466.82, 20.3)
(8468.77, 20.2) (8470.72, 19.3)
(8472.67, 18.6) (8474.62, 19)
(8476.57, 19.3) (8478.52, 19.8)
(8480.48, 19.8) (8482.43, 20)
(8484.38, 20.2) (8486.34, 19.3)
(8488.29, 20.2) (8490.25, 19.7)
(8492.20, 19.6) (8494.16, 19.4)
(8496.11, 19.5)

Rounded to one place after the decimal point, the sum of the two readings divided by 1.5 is 26.9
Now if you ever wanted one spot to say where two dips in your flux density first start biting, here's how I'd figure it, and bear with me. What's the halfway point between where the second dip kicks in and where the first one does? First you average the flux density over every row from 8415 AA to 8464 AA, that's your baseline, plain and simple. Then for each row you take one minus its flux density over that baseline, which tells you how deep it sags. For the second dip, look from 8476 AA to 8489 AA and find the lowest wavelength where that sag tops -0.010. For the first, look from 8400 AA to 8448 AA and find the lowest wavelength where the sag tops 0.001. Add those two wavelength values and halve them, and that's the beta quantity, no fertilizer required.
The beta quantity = 8447.4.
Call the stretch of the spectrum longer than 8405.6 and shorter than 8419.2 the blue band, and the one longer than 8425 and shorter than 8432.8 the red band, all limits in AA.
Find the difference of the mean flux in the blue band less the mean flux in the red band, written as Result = 0.3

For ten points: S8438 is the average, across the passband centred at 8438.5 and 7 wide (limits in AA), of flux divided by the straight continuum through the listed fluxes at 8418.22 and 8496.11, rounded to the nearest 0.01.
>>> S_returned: 0.99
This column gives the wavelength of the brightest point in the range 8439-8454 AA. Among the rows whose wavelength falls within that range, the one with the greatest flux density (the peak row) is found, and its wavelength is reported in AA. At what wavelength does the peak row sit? 8453.18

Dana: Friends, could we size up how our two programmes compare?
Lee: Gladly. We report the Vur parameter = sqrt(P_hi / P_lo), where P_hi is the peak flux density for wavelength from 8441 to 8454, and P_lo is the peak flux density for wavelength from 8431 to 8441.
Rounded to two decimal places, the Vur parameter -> 0.99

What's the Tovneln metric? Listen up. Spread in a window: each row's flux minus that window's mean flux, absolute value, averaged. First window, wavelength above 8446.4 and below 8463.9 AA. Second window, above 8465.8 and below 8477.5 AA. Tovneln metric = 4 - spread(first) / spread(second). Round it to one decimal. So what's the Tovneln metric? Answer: 3.7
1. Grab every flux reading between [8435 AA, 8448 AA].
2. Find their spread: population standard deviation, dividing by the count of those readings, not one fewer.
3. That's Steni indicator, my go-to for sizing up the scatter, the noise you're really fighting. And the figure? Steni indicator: 0.586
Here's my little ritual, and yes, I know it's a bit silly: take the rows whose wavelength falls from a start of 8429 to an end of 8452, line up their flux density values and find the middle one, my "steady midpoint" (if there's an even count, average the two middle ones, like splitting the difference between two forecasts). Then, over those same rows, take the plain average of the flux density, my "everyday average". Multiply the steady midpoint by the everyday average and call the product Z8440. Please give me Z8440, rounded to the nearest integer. 386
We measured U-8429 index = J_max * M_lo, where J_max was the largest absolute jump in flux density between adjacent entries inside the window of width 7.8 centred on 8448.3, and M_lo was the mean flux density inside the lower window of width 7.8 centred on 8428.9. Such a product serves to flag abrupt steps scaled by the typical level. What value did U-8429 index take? 9.8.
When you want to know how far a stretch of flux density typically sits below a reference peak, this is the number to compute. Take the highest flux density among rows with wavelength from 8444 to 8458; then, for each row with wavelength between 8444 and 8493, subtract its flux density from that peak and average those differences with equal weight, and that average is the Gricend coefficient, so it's 0.41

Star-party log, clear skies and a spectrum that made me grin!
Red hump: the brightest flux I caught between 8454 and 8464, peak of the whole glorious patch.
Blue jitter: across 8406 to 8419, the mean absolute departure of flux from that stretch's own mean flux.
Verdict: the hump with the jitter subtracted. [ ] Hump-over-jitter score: 20.2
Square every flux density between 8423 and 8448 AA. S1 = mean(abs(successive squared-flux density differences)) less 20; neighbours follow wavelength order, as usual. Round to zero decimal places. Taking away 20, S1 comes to -1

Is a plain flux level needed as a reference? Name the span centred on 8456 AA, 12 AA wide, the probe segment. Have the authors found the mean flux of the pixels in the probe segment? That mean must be 20.00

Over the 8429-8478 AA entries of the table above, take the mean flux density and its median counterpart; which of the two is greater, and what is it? 19.90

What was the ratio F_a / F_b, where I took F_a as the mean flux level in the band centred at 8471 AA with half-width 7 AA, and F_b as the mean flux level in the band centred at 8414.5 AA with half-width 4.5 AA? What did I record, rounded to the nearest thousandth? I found 0.974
